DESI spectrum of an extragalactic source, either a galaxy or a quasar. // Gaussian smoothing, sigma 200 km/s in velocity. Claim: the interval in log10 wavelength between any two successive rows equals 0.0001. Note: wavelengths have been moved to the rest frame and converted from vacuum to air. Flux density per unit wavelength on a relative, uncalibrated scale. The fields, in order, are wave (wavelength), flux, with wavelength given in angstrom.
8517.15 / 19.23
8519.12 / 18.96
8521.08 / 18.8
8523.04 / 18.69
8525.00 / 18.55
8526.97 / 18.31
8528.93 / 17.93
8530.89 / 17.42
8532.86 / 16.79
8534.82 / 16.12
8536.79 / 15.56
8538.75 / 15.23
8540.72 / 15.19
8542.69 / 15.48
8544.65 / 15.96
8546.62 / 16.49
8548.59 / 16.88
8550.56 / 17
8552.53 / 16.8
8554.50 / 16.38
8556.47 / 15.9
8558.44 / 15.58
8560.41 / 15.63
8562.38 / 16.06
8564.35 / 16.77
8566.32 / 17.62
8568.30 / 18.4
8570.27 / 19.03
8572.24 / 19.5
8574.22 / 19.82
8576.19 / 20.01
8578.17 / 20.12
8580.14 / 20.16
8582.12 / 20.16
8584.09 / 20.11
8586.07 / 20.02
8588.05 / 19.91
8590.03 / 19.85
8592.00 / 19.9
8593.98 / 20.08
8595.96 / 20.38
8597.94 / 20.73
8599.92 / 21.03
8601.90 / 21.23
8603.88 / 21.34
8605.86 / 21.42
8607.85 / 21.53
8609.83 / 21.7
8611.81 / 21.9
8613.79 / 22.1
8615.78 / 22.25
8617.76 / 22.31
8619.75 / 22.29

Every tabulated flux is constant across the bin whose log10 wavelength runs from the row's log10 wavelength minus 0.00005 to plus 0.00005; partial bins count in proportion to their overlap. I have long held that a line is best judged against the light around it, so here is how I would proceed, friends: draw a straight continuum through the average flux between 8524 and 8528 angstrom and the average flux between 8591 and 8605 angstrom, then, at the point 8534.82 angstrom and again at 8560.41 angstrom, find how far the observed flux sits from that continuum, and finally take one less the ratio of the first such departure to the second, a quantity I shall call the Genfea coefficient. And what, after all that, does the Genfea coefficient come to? 0.33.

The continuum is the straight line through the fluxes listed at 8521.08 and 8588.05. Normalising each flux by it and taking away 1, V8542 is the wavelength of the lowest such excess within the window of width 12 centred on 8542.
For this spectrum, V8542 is 8540.72 angstrom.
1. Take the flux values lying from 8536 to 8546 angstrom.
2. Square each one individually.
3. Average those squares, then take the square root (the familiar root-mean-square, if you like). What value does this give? 15.5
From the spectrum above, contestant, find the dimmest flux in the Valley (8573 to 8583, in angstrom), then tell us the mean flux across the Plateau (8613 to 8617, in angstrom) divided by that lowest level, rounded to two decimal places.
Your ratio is 1.12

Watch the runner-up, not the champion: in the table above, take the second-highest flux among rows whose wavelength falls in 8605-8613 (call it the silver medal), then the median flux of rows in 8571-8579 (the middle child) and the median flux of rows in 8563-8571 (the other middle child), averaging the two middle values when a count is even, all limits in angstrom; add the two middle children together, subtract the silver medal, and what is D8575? 16.2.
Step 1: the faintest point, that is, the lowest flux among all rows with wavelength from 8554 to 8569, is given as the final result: 15.58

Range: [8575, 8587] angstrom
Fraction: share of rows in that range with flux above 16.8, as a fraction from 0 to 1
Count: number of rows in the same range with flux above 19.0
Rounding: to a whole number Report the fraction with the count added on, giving 7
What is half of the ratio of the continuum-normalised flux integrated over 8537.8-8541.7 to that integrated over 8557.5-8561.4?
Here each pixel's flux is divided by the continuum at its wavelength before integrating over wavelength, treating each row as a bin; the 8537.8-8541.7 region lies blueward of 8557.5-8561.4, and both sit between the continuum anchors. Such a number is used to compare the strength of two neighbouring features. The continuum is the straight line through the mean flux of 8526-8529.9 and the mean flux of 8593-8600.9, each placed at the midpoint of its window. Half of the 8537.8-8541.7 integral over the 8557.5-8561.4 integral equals 0.50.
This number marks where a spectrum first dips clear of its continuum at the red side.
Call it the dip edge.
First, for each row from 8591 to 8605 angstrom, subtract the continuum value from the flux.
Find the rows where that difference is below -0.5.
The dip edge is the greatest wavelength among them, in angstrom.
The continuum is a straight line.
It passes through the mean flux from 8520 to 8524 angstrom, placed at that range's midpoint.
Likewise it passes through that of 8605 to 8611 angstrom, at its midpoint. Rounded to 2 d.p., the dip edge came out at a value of 8595.96 angstrom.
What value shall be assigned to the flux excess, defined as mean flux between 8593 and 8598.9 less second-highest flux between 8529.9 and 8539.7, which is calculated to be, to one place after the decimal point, 3.6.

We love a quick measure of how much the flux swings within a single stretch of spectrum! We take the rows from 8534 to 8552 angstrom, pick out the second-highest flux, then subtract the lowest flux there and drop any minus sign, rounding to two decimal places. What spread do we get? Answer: 1.69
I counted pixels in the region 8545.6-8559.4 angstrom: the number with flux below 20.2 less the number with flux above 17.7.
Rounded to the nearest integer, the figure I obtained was 7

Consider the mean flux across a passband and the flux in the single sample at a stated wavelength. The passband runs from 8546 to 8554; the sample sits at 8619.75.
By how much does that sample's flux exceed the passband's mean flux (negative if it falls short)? 5.5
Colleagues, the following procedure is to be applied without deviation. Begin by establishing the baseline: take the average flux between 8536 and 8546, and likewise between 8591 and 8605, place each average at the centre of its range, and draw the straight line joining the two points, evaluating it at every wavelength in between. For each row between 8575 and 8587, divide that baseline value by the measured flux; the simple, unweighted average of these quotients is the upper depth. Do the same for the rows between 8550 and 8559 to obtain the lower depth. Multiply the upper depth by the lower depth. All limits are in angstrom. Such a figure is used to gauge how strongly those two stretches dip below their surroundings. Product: 0.98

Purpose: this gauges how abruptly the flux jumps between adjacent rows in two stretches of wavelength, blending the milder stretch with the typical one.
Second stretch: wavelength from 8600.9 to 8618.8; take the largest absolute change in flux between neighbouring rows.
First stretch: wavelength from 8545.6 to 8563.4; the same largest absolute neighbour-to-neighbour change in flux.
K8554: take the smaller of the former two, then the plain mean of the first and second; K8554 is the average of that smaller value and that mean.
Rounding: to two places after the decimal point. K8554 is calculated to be 0.27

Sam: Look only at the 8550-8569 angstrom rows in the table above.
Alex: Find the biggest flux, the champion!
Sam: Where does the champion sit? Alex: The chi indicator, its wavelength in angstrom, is 8568.30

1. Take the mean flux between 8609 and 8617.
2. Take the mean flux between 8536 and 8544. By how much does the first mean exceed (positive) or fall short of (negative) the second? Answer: 6.6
